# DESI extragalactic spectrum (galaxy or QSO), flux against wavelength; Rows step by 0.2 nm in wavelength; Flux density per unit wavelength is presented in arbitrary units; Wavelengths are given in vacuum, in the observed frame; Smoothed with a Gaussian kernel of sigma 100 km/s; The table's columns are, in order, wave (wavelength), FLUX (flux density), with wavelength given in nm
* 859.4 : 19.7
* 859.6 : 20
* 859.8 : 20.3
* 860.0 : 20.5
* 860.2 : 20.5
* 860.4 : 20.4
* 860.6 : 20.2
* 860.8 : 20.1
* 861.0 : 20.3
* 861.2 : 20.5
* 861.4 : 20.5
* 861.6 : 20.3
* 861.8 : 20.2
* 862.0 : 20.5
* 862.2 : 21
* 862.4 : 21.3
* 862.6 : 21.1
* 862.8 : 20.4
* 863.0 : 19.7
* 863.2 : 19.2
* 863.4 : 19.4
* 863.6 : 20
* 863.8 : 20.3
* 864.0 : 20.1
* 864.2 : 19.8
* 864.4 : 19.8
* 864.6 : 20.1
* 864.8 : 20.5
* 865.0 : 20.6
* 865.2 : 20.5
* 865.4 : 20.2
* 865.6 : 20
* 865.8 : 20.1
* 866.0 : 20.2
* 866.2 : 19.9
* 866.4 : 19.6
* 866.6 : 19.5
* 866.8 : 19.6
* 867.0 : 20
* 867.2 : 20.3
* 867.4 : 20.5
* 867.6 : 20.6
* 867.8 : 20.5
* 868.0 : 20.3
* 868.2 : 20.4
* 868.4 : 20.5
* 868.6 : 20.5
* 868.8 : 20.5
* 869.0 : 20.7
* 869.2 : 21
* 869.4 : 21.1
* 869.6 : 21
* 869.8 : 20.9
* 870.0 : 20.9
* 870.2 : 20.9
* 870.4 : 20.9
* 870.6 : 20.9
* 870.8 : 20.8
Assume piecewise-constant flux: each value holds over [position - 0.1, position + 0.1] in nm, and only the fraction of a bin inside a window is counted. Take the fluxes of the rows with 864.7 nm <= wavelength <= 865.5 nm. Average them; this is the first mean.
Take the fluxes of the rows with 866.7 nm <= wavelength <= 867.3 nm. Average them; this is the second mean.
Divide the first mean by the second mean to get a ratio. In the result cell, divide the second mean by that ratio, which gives 19.5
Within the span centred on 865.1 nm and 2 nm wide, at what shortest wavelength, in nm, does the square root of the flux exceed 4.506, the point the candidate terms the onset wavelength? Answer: 864.8 nm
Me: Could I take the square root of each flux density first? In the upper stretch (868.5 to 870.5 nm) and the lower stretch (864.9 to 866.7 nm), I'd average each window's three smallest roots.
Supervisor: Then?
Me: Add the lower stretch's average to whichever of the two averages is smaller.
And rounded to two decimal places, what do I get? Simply 8.87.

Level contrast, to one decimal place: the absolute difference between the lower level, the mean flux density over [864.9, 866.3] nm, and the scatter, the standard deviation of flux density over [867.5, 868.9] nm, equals 20.1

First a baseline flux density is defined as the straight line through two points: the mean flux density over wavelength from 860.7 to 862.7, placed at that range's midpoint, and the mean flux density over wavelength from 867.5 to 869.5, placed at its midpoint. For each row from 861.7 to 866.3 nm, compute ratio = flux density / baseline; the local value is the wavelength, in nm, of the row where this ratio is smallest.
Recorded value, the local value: 863.2 nm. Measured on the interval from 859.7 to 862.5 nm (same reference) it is 860.8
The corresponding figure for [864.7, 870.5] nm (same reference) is 866.6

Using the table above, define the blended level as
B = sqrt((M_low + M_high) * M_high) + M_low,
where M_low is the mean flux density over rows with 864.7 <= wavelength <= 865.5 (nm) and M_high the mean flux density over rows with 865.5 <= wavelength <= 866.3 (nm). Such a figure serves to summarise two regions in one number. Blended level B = 48.9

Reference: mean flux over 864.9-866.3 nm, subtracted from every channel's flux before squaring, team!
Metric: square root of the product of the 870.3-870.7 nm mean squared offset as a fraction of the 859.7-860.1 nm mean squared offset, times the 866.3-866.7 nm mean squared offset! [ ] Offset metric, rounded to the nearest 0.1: 2.2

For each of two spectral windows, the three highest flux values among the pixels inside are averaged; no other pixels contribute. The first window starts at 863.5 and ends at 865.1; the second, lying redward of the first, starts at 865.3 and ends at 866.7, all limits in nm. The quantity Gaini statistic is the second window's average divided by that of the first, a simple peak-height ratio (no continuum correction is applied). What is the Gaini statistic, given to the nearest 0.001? 0.985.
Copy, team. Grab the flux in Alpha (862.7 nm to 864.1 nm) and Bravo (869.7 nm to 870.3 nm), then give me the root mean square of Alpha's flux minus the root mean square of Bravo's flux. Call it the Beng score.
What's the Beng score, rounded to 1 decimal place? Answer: -1.0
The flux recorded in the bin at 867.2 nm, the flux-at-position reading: 20.3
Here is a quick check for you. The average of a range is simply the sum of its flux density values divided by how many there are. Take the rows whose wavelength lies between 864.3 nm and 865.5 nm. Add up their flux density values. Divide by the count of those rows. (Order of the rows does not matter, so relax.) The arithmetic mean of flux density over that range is 20.3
